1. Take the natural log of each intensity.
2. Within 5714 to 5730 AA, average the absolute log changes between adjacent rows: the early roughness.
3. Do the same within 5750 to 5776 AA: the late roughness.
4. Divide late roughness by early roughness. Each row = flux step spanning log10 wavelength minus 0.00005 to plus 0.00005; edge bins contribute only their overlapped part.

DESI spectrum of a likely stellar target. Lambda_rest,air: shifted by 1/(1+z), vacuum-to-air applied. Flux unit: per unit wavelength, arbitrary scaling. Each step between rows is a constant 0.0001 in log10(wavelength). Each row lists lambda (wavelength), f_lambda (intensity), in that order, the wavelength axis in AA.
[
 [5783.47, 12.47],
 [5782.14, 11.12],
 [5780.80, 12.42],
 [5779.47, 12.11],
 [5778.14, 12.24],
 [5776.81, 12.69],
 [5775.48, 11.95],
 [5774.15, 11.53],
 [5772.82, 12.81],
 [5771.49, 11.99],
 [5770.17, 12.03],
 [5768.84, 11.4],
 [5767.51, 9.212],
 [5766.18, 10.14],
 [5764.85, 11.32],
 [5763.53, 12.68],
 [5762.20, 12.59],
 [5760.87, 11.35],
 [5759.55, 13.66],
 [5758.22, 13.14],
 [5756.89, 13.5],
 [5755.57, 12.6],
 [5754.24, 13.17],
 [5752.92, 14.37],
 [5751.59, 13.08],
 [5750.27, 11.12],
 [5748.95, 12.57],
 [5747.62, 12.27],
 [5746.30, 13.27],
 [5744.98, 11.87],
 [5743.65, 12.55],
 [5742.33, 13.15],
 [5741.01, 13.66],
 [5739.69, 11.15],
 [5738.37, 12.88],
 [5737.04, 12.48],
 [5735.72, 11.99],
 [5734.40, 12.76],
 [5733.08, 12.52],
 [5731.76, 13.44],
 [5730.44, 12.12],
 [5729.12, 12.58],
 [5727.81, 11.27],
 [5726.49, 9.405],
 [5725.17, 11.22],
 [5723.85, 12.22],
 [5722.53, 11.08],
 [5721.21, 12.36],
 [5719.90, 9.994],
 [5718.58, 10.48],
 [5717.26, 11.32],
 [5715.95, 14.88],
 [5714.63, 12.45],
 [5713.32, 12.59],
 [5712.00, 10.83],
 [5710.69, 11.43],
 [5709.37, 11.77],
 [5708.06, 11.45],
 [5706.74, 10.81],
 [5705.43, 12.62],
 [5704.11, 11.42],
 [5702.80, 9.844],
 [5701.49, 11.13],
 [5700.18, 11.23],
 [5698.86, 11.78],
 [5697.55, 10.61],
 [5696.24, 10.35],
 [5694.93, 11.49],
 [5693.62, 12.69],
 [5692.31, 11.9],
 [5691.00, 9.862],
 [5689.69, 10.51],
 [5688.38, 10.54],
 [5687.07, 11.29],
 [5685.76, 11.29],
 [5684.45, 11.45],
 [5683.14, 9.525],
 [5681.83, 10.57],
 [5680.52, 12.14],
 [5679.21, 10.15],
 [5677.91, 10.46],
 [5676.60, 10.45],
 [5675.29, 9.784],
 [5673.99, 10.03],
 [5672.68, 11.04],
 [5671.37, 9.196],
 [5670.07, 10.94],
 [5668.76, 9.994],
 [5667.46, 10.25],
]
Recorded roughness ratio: 0.6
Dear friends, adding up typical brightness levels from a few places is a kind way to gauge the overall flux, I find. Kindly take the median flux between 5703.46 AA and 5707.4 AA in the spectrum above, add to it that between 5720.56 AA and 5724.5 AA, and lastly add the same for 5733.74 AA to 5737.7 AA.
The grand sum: 36.1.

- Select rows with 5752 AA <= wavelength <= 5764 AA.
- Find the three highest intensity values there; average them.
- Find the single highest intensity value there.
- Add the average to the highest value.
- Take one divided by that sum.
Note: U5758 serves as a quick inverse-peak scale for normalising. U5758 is 0.0354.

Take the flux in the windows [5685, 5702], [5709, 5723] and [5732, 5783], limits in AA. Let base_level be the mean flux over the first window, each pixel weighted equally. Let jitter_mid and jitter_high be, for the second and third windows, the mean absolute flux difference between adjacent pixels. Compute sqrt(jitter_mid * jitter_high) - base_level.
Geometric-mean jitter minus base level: -10.0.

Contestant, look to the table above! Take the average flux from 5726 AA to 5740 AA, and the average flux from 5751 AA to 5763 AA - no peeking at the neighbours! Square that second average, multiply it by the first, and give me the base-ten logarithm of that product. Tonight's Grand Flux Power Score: 3.31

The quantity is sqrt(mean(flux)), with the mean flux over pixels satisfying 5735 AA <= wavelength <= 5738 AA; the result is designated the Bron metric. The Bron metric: 3.50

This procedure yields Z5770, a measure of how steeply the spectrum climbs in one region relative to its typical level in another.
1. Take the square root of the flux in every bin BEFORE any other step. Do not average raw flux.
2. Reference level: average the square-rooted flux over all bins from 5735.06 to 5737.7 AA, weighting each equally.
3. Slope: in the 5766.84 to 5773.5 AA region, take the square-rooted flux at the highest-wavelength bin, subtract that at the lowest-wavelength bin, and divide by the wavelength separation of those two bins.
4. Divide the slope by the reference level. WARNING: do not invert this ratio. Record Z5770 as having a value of 0.029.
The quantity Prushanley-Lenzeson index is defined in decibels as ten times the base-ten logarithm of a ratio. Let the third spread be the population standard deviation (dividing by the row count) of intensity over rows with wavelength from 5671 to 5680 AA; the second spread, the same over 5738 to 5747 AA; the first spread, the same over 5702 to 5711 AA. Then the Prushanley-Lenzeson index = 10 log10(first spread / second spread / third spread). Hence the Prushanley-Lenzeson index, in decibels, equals 2.6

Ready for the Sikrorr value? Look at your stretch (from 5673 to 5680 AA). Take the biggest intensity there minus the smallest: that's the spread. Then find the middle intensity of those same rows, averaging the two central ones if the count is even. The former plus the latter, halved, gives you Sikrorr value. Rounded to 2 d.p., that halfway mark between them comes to 5.41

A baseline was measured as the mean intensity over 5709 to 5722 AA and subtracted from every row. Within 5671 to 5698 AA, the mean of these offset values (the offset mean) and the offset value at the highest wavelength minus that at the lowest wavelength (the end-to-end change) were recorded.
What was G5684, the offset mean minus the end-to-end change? -2.5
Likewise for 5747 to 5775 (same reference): 1.1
